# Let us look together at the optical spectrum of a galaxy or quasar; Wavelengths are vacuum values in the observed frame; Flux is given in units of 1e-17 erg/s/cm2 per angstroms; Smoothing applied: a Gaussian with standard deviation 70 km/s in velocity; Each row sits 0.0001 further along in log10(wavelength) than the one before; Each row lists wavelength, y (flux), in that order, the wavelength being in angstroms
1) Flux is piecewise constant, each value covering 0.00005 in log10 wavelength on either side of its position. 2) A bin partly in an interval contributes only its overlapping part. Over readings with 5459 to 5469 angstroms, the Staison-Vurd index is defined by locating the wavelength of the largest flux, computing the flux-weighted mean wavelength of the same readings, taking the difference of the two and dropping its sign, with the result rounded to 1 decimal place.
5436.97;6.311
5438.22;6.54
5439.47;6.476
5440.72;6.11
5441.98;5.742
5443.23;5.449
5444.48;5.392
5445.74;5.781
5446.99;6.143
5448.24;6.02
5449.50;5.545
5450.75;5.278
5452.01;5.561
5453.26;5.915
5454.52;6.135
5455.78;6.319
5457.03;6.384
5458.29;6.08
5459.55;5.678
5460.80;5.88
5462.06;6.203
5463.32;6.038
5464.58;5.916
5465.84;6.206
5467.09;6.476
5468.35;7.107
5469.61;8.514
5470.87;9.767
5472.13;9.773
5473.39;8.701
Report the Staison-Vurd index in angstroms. 4.2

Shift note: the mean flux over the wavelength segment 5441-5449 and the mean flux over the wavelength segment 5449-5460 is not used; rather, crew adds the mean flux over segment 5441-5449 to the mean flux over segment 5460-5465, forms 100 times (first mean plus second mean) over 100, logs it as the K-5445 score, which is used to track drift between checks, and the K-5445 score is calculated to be 11.8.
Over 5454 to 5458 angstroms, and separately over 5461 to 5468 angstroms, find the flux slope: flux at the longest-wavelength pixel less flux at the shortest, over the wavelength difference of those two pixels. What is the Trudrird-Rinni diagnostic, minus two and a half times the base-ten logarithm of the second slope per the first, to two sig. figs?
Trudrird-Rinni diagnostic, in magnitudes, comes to 0.65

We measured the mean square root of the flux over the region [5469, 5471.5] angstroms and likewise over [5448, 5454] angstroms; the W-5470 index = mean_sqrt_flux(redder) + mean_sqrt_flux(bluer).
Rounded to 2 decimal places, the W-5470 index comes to 5.40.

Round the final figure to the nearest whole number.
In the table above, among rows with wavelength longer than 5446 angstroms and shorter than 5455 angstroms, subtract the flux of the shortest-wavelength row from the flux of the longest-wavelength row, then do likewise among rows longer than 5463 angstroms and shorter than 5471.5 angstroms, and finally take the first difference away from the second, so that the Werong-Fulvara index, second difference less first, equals 4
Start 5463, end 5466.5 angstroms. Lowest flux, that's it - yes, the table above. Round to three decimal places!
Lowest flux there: 5.916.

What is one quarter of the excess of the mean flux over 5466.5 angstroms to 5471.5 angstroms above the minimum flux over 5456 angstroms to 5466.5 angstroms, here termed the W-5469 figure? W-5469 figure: 0.6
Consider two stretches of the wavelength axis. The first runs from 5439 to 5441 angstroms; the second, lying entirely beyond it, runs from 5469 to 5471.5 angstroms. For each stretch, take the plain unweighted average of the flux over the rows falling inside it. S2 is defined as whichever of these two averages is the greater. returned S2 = 9.14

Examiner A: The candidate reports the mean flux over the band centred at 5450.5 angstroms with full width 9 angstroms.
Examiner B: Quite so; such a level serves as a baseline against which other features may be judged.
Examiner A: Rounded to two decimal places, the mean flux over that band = 5.80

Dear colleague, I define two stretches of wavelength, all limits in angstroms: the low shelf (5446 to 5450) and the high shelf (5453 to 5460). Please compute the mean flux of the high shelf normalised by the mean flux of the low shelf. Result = 1.03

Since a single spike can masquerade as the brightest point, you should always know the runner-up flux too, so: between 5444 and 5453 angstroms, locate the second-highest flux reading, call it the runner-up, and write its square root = 2.45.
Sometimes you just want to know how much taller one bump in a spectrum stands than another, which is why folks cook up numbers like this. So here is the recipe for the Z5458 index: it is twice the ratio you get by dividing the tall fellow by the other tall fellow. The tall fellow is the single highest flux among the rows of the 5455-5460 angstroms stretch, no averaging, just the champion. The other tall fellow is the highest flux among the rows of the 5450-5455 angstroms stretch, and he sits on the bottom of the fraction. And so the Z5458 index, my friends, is 2.081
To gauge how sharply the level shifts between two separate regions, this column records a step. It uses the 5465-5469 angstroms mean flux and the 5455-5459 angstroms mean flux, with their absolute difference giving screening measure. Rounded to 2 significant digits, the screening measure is 0.34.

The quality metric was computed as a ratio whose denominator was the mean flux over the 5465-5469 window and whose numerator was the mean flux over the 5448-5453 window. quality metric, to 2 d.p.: 0.85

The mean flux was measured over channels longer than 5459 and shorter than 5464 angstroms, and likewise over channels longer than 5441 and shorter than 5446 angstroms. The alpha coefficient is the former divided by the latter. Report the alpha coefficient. 1.06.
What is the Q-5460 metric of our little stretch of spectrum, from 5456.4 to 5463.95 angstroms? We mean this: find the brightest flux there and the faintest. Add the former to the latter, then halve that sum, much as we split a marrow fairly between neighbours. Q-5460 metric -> 6.03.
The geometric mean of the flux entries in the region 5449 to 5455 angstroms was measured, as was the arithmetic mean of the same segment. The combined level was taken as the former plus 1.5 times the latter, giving 14.2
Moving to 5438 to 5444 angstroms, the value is 15.1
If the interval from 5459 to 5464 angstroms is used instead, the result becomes 14.9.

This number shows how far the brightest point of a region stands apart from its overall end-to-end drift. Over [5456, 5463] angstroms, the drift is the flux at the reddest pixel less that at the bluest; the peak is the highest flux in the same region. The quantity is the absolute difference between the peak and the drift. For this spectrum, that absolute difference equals 6.6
